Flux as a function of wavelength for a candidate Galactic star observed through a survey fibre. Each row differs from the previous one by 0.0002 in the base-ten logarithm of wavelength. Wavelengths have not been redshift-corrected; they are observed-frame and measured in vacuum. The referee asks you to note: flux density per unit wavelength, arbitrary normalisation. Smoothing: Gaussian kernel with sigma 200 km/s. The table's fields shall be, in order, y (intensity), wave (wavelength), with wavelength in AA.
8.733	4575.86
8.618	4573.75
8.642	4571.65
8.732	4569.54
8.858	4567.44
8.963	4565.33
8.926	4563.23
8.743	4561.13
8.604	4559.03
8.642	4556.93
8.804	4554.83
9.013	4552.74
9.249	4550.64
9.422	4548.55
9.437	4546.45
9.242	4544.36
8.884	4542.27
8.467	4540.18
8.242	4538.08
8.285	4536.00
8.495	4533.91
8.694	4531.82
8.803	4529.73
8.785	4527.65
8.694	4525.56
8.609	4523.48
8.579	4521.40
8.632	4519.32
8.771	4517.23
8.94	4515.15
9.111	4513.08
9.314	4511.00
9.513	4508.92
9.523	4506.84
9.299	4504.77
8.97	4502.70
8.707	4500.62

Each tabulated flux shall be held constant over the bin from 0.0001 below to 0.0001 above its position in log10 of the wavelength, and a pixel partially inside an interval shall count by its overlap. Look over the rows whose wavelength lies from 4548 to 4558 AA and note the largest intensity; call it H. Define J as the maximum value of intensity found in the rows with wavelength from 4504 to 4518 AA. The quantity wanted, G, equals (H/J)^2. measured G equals 0.98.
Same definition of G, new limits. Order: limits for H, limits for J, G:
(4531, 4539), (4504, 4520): 0.83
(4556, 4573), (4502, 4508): 0.89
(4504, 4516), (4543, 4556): 1.02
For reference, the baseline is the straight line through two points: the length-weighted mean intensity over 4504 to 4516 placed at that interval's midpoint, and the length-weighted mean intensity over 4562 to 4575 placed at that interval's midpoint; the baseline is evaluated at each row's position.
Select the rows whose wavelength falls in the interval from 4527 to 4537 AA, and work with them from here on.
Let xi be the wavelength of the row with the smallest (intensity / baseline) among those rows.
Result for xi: 4536.00 AA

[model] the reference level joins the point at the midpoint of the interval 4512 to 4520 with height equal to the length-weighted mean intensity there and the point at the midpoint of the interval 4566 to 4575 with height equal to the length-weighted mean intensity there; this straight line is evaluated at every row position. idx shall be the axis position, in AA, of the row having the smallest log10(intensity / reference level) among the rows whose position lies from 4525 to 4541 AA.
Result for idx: 4538.08 AA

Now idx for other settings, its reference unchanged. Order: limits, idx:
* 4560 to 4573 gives 4571.65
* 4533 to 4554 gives 4538.08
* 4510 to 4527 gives 4521.40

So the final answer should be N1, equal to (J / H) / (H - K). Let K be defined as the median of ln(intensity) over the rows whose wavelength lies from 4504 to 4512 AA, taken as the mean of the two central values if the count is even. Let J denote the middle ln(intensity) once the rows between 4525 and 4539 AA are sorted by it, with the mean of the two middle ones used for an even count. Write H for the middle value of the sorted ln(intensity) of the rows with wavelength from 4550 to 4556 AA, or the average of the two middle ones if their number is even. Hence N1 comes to -23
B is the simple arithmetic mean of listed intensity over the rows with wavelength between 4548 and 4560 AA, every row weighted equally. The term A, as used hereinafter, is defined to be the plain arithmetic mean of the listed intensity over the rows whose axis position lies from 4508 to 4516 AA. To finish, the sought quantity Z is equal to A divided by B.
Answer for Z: 1.03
